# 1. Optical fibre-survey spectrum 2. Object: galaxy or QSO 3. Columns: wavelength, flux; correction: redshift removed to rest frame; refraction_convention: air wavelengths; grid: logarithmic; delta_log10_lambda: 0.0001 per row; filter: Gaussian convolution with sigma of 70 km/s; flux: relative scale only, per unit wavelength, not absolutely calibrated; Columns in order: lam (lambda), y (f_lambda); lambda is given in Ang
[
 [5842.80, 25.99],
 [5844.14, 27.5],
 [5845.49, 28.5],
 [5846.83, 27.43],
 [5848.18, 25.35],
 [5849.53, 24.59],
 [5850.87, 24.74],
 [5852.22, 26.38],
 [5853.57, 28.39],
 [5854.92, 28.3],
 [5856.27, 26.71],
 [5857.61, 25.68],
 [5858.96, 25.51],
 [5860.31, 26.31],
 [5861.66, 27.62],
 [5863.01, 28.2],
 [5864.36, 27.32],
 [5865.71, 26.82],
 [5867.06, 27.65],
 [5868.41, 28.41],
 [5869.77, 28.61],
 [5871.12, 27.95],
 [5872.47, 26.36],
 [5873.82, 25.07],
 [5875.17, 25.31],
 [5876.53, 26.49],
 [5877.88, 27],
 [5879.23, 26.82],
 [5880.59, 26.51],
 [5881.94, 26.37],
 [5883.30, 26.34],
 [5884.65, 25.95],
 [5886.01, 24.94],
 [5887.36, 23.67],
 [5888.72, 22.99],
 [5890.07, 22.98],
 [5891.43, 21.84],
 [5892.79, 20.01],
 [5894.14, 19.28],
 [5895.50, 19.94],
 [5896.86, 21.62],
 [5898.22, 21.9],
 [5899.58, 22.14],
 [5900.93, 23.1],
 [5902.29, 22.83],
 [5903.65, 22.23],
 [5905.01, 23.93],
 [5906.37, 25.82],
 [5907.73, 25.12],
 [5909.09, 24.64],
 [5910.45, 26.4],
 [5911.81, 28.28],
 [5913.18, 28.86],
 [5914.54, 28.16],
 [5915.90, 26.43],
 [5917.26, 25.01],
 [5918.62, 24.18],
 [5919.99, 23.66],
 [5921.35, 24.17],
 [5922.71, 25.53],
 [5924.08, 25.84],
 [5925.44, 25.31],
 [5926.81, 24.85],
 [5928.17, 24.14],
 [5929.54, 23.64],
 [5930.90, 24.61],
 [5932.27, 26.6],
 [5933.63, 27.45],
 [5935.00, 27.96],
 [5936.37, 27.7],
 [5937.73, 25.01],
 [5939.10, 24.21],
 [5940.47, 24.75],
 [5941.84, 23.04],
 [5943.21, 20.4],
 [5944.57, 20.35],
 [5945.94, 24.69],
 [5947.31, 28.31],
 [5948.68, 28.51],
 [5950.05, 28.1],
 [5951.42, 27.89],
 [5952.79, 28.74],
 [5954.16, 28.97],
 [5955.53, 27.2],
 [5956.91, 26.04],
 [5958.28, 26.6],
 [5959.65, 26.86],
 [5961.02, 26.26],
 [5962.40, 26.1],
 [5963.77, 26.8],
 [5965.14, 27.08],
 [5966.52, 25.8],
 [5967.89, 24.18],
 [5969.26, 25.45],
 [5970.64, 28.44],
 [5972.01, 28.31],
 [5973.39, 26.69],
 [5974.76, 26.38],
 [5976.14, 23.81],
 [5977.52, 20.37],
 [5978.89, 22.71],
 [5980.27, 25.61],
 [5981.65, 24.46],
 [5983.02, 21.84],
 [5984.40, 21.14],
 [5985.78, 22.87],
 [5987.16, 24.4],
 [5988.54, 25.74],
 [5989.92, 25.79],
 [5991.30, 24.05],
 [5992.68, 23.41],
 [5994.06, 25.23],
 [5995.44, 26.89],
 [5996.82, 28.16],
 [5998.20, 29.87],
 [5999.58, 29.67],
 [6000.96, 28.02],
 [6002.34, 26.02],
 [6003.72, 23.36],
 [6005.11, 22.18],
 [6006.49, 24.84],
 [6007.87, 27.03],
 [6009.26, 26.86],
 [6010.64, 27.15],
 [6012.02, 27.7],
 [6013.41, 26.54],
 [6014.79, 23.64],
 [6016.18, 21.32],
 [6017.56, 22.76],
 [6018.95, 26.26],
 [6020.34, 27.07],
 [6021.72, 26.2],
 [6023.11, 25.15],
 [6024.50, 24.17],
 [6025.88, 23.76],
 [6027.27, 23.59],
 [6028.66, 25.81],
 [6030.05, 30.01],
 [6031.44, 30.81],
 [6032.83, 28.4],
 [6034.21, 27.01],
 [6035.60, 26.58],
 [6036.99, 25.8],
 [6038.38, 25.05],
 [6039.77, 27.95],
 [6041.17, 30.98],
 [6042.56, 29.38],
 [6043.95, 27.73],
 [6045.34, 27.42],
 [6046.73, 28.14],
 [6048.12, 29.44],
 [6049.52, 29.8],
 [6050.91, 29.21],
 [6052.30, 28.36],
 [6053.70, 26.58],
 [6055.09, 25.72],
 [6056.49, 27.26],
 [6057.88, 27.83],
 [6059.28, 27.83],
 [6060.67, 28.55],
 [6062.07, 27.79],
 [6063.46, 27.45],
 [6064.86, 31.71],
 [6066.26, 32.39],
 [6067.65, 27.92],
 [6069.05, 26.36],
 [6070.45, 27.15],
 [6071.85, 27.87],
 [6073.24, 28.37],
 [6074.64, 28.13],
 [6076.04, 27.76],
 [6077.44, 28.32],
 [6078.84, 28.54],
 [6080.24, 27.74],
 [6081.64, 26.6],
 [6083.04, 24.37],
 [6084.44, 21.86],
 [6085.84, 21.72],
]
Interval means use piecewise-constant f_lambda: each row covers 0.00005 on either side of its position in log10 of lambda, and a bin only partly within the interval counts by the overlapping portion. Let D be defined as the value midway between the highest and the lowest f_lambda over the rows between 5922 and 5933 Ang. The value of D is 25.1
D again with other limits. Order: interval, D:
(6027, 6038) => 27.2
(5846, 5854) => 26.5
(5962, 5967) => 26.4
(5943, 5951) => 24.4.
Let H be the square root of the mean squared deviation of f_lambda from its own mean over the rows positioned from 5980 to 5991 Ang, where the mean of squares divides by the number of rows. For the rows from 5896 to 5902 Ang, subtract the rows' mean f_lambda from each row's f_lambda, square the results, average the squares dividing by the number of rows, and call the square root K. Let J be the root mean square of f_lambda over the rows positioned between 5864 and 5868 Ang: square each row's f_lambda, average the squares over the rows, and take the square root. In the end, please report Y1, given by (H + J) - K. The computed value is 28.4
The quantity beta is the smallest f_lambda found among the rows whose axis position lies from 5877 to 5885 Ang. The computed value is 25.95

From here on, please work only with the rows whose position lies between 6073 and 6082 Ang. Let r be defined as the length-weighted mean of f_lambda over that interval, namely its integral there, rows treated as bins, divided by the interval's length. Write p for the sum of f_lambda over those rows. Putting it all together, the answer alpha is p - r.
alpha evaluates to 168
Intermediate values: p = 195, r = 27.9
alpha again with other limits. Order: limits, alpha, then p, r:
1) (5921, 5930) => 149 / 173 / 24.8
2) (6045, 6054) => 170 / 199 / 28.5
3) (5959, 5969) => 157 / 183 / 26.1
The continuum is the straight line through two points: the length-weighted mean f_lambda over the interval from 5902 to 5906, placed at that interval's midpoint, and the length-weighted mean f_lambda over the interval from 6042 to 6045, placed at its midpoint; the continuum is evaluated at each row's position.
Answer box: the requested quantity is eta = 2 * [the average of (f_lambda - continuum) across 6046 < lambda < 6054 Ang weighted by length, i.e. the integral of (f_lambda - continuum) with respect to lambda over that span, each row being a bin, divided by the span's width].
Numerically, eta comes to 0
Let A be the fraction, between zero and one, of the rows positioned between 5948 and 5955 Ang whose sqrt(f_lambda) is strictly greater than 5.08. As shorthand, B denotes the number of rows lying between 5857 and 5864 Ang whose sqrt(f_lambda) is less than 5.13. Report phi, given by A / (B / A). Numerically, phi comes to 0.3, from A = 1.00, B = 3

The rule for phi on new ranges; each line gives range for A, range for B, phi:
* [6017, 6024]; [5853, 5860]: 0.2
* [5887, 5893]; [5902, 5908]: 0.0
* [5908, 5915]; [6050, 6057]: 0.6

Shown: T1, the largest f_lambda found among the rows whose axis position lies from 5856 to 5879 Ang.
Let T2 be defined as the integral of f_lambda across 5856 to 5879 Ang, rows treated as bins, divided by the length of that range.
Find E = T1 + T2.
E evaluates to 55.5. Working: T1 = 28.61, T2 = 26.9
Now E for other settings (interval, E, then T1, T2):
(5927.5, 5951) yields 53.8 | 28.51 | 25.3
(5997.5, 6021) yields 55.8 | 29.87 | 25.9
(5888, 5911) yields 49.1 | 26.4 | 22.7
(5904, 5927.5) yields 54.5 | 28.86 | 25.6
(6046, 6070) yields 60.7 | 32.39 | 28.4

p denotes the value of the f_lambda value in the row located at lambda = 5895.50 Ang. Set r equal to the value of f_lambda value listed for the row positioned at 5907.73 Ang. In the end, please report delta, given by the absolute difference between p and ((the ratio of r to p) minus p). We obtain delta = 38.6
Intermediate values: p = 19.94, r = 25.12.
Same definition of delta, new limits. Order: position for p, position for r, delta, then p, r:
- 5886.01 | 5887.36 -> 48.9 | 24.94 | 23.67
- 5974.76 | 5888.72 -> 51.9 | 26.38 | 22.99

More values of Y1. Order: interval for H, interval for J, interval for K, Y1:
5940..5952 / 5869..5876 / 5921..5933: 28.9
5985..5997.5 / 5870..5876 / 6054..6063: 26.9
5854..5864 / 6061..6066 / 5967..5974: 28.5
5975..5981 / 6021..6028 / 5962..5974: 25.2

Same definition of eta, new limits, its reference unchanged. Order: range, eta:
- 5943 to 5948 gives -2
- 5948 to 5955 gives 7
